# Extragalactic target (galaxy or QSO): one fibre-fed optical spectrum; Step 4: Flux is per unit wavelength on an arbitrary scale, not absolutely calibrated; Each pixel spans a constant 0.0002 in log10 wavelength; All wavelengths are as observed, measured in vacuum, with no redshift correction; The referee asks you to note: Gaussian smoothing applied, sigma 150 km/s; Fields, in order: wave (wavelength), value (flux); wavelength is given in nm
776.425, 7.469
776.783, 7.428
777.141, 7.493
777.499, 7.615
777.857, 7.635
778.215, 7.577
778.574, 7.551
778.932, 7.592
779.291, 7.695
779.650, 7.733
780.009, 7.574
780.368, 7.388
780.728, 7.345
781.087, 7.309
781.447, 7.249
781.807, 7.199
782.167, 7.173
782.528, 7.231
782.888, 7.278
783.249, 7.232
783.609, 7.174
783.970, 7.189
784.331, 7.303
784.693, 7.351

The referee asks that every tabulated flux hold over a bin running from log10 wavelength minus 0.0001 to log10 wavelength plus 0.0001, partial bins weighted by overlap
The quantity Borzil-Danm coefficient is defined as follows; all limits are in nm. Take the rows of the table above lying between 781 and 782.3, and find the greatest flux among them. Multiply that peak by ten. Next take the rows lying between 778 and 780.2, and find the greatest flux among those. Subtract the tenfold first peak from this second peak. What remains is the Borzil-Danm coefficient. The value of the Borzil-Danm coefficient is -65.4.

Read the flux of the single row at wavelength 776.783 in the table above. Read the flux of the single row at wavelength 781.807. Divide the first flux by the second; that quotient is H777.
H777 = 1.03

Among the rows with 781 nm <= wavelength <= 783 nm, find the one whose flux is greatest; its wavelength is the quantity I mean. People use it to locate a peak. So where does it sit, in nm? 781.087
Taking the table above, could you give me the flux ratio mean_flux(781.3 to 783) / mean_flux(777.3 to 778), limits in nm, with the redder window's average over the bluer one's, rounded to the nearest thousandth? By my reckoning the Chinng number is 0.948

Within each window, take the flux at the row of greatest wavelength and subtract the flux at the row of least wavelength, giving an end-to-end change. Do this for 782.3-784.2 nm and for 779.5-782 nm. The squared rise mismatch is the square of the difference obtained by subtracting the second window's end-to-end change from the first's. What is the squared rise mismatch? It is 0.242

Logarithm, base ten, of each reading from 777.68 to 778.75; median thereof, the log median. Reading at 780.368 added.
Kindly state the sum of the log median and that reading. 8.27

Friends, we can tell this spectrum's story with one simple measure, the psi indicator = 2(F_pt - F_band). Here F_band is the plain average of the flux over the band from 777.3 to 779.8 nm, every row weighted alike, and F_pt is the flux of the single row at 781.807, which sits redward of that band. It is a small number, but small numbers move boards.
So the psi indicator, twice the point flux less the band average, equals -0.9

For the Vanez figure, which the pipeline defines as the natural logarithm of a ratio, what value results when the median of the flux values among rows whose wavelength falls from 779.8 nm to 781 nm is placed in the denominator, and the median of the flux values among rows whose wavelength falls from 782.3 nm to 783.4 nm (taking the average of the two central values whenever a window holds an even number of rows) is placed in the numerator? -0.021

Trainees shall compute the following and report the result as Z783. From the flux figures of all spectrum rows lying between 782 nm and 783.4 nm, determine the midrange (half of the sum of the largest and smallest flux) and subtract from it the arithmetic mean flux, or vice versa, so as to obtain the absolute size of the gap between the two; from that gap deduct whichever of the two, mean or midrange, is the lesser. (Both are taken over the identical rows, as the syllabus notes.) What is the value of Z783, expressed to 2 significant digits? -7.2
